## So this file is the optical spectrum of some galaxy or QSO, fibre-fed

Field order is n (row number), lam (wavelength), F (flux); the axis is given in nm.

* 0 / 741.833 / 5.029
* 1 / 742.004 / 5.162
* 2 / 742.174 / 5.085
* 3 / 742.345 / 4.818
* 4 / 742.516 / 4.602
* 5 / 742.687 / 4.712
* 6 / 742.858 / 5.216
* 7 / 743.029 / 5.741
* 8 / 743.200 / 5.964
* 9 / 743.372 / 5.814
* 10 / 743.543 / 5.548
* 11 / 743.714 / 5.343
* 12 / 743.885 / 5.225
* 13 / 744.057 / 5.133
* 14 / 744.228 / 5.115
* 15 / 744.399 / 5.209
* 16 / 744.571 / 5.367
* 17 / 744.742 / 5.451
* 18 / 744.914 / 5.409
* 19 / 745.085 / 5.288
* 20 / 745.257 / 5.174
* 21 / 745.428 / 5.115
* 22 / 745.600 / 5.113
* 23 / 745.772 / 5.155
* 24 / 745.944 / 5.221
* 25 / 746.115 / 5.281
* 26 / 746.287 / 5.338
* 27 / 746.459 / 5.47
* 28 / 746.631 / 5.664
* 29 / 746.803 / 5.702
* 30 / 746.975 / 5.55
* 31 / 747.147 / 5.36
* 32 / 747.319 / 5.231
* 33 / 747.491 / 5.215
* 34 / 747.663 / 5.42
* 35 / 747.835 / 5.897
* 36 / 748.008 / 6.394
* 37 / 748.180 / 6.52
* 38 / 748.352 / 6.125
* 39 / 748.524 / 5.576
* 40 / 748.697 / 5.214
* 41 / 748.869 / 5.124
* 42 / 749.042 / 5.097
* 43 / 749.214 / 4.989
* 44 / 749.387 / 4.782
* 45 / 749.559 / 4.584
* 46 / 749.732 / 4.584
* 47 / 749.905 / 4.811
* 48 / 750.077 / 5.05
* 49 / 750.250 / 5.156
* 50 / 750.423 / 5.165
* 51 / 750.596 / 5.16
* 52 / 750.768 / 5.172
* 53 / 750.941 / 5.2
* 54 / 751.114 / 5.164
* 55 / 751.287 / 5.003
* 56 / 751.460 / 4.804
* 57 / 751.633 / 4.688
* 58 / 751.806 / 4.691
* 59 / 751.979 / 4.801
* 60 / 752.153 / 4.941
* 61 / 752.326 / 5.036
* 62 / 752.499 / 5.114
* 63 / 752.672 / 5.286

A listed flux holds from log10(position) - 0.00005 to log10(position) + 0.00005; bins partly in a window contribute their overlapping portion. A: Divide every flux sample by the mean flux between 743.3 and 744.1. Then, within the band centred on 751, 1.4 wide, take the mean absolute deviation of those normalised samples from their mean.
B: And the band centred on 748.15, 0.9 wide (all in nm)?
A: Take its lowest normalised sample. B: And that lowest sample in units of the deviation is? 35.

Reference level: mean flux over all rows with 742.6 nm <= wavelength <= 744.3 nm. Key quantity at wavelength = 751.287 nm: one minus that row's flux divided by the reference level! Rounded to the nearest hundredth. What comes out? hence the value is 0.07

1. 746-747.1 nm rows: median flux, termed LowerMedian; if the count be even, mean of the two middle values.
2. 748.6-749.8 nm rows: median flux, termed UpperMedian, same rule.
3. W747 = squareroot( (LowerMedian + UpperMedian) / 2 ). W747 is 2.29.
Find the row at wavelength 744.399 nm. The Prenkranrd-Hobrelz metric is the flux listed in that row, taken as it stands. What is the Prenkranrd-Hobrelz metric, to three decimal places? 5.209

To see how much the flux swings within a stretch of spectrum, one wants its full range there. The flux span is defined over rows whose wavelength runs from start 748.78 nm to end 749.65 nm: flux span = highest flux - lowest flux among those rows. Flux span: 0.54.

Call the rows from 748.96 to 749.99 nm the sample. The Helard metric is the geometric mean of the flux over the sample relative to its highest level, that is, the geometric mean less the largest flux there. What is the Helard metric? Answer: -0.293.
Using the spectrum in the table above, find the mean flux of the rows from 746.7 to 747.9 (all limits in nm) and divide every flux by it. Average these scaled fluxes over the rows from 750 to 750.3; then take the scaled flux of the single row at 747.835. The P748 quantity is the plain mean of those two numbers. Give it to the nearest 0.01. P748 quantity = 1.00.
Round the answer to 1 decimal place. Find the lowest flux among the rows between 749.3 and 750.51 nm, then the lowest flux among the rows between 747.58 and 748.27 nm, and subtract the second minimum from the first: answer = -0.8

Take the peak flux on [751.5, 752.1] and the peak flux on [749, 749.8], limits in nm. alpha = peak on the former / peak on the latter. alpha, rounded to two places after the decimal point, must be 0.94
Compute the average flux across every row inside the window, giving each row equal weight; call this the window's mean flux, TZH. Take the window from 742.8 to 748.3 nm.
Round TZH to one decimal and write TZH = 5.5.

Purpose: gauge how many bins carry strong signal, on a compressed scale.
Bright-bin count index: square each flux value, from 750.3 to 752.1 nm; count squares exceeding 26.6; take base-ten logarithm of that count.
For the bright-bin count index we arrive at 0.70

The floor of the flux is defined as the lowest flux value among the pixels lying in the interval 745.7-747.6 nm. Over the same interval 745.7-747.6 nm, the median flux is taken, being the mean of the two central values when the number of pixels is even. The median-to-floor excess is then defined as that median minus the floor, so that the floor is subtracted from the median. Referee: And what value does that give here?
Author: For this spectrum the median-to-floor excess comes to 0.183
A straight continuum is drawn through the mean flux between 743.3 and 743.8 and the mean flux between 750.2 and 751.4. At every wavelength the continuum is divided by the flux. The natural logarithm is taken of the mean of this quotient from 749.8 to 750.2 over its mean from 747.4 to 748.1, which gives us 0.12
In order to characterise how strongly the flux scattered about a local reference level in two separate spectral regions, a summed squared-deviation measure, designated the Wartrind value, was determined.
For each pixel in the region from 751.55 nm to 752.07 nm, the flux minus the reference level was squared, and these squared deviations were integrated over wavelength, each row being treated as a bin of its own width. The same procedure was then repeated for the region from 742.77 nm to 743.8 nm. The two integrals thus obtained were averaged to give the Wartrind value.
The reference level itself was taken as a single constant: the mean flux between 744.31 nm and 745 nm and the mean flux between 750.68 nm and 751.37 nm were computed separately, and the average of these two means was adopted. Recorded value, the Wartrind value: 0.17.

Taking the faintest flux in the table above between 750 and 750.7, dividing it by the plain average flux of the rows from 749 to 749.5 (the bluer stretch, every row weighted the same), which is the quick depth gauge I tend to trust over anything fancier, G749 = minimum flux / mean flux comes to 1.02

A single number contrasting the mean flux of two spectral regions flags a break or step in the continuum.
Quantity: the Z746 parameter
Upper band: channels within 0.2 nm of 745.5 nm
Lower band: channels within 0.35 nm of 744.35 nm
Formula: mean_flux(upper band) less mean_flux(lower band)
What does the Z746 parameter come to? -0.1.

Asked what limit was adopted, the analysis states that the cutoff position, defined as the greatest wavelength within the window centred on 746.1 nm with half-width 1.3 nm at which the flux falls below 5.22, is 745.772 nm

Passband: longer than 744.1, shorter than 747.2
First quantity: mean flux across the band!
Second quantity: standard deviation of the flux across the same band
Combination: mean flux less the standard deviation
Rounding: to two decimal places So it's 5.15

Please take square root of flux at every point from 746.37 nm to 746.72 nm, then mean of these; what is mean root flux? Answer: 2.36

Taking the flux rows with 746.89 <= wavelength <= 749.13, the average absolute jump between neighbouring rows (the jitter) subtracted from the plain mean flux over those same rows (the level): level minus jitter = 5.34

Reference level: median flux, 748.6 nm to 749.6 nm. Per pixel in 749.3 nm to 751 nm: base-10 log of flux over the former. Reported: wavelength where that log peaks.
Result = 750.941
